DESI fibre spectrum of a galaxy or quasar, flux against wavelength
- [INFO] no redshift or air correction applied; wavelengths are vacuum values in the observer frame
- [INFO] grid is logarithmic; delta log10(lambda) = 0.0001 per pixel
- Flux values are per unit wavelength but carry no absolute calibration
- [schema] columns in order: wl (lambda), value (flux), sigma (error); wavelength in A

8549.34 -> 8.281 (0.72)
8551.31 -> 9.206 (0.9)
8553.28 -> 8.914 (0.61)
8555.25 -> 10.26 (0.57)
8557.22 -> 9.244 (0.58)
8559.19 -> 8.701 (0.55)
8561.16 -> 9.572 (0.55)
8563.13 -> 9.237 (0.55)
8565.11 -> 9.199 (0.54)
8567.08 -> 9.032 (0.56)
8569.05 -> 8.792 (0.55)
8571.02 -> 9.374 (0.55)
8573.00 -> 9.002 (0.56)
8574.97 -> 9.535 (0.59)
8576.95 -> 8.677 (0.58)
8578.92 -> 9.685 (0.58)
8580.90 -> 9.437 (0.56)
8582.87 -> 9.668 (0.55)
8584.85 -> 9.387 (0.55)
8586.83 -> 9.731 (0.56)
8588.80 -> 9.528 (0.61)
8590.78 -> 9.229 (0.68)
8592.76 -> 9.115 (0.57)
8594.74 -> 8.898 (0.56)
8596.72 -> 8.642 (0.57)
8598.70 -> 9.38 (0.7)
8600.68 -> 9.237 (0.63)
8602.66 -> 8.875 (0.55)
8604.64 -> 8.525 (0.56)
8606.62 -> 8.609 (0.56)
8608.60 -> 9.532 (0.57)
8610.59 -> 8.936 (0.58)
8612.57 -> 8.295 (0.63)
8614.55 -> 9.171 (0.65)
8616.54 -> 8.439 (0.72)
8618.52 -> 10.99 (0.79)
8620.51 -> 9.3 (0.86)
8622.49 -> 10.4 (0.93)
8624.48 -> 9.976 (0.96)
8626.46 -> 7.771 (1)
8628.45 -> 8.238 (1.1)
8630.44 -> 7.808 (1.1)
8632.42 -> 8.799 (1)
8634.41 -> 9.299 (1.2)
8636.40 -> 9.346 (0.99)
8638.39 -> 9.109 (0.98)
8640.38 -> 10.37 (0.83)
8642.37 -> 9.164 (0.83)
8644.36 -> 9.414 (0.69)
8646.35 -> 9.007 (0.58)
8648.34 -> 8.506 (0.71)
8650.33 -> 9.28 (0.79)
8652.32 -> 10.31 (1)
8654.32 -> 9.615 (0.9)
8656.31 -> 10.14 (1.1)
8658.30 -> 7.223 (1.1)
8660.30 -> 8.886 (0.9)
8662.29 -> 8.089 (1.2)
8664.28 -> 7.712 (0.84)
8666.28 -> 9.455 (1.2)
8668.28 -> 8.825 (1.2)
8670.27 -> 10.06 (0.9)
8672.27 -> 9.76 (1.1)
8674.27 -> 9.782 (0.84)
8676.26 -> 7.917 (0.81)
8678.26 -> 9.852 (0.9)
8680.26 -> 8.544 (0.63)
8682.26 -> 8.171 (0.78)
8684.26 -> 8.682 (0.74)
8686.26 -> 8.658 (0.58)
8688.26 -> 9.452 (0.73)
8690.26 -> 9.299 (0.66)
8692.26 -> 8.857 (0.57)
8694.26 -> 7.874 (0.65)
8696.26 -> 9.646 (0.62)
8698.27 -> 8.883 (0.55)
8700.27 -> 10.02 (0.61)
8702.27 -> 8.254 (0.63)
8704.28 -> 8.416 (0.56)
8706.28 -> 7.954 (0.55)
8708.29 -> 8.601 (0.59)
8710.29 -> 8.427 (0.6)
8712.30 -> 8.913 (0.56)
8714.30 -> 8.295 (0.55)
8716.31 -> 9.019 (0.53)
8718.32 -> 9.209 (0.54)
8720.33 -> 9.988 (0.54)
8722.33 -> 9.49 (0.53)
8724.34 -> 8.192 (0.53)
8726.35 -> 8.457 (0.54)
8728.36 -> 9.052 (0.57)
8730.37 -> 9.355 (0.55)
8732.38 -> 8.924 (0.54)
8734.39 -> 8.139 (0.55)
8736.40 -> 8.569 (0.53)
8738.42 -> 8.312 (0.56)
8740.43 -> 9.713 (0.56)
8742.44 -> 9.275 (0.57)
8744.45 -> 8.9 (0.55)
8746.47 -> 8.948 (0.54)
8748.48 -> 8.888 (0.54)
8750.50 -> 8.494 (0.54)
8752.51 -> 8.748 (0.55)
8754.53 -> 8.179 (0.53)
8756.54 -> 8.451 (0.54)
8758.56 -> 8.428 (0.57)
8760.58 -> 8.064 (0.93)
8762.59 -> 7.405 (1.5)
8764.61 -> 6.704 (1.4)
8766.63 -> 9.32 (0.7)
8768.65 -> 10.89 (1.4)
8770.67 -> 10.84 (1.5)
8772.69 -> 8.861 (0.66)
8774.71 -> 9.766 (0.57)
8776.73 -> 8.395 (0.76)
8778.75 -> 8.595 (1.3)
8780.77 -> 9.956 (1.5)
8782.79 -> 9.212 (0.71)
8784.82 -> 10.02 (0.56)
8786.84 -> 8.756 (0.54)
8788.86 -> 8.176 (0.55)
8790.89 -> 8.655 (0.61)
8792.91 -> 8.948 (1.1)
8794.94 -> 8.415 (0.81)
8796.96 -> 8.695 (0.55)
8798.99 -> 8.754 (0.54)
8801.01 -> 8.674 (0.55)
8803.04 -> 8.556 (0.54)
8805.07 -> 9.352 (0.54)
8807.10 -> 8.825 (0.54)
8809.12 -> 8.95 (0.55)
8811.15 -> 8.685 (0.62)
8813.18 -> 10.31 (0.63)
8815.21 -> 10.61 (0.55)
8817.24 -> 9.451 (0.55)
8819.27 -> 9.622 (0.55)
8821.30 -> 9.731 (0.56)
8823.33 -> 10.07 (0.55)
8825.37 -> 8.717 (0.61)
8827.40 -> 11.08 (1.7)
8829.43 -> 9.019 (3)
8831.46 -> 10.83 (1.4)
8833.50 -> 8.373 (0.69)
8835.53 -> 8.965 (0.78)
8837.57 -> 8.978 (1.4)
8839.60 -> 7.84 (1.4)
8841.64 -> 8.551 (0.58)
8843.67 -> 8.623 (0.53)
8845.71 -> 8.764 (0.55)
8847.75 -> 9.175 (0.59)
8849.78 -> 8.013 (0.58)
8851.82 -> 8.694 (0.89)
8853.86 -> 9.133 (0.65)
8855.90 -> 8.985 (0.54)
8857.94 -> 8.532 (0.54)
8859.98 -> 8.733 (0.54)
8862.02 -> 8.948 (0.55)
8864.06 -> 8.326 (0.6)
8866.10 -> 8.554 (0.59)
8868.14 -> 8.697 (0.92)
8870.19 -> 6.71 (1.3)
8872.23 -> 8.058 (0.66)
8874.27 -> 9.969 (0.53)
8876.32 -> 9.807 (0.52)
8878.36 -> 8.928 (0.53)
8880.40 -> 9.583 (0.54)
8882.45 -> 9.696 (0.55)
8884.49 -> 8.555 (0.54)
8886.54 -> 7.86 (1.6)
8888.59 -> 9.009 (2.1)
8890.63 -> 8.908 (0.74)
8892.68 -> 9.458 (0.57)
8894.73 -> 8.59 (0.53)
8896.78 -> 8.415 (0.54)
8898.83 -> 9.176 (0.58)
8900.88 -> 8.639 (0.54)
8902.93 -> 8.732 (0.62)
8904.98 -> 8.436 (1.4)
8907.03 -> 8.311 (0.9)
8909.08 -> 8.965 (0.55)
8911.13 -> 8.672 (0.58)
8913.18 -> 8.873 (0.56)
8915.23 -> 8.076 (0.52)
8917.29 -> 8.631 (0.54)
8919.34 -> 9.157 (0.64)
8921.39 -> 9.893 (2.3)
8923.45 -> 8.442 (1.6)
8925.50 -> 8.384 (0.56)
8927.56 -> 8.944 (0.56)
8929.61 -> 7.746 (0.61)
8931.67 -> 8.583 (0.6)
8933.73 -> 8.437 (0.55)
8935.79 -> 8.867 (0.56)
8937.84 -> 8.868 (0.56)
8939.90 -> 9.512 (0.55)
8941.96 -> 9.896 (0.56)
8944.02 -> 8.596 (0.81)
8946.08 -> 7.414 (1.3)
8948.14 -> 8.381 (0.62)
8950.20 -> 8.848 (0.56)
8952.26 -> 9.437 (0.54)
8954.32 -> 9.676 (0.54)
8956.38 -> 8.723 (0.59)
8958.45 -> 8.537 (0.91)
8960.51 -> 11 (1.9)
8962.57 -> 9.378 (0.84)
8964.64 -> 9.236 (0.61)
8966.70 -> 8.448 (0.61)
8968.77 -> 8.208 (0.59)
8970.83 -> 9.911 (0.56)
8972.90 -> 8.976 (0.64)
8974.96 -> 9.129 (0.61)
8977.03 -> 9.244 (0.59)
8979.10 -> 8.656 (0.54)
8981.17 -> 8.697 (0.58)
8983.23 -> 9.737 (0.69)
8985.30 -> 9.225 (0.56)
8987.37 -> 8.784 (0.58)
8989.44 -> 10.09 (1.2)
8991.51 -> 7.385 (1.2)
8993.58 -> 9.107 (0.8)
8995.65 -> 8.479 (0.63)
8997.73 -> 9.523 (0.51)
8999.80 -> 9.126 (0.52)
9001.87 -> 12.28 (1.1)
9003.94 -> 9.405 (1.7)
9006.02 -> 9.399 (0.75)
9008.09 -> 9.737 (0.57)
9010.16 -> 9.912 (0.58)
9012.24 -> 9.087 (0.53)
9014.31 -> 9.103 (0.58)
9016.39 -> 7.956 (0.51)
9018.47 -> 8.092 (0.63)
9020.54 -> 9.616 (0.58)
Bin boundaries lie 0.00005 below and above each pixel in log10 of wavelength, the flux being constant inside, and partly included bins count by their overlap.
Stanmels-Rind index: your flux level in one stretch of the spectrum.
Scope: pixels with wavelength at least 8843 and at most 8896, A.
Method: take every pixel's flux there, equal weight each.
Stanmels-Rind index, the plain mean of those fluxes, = 8.78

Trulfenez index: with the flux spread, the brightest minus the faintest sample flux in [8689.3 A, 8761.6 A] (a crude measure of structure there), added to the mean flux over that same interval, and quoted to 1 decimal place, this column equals 10.9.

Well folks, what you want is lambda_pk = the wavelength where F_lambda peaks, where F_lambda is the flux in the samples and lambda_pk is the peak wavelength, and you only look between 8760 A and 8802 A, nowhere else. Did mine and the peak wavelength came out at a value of 8768.65 A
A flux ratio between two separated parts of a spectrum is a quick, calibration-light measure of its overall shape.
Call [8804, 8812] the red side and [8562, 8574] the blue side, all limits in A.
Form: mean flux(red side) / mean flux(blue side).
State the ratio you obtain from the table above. 0.98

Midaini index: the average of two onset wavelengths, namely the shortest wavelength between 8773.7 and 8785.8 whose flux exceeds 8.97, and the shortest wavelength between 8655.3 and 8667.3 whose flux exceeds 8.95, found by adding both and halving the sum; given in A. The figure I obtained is 8715.5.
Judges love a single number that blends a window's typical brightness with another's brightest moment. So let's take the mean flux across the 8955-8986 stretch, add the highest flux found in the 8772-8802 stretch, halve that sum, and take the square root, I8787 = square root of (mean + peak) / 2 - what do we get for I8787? 3.10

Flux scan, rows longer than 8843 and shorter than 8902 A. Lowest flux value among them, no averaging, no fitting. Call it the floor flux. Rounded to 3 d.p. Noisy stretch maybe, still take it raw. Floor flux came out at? 6.710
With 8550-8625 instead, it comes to 8.295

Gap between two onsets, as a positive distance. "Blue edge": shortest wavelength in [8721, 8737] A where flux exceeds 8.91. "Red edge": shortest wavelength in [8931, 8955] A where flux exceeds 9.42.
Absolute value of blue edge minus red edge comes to 217.6 A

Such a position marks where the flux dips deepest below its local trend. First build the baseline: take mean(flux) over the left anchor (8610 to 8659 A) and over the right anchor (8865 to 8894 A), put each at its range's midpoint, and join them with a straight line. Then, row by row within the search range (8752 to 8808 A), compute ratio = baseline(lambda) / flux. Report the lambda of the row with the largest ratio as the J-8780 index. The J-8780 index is 8764.61 A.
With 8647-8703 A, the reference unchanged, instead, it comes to 8658.30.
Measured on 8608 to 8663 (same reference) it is 8658.30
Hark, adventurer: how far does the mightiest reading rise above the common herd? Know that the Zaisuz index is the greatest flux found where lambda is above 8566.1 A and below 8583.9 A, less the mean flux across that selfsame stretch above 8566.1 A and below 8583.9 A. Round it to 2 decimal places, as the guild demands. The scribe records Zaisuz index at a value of 0.44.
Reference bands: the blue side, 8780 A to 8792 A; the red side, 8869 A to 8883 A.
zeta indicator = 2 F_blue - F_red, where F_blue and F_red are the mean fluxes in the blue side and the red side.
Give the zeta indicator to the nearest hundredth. 9.29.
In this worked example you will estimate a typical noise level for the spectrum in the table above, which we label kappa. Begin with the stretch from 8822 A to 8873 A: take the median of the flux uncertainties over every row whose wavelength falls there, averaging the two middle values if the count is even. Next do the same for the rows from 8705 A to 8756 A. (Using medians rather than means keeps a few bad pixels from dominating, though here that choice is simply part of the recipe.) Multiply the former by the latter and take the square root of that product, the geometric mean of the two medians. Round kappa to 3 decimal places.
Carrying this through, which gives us 0.579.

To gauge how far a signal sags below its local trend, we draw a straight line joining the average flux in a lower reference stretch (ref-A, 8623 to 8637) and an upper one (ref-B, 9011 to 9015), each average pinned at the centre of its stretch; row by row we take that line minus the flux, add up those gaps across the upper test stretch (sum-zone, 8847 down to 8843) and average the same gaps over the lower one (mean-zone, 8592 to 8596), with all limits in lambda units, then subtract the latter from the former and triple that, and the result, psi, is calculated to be 2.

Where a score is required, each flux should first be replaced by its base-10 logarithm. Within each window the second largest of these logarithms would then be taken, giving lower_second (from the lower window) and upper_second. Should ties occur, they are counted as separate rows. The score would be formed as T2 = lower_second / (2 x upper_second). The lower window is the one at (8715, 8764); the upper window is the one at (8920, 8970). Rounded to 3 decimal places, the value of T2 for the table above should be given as 0.496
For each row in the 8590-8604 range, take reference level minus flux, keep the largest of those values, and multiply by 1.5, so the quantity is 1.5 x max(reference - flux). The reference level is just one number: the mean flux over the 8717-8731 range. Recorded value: 0.7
